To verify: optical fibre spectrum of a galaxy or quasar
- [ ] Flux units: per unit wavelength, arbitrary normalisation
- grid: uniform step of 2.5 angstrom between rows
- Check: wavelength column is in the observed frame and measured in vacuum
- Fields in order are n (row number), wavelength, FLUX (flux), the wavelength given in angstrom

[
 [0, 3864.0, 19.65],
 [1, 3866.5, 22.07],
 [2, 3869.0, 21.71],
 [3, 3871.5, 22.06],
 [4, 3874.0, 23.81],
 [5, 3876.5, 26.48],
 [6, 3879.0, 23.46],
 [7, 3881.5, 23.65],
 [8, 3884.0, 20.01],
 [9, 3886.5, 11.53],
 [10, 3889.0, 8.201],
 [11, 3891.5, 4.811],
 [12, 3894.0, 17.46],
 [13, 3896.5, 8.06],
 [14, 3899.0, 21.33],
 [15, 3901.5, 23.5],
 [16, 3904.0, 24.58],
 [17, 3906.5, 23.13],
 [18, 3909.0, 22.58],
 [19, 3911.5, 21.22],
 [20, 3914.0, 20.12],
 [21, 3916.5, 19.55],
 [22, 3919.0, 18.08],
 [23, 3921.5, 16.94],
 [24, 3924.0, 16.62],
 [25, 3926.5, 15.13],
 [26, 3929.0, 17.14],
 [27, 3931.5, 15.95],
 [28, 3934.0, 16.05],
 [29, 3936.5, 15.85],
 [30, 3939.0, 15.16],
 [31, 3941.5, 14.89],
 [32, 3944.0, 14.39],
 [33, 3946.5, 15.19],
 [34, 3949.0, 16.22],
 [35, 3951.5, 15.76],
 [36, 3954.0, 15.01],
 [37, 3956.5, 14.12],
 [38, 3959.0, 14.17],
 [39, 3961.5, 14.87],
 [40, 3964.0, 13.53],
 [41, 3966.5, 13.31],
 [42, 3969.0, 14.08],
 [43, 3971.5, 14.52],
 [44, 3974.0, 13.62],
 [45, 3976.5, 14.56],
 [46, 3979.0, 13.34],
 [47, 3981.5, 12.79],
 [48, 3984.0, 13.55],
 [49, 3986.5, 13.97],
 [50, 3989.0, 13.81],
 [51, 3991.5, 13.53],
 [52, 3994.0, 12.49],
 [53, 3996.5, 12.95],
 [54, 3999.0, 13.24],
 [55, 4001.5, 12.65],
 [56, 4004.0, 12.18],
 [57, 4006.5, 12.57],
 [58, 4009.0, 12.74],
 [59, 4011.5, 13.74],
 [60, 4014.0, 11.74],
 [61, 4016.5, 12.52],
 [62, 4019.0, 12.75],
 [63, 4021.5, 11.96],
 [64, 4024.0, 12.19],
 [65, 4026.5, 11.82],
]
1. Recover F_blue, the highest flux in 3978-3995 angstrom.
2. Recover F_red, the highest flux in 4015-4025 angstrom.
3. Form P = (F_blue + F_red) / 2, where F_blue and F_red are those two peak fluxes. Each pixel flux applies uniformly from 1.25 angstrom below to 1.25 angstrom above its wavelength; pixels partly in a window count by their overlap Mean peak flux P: 13.4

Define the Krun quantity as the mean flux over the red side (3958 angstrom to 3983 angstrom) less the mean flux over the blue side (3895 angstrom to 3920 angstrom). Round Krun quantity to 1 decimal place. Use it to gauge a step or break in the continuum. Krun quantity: -6.3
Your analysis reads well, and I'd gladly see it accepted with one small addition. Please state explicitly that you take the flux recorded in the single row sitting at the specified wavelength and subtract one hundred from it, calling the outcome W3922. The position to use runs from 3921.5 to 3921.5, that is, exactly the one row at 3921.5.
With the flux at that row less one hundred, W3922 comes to -83.1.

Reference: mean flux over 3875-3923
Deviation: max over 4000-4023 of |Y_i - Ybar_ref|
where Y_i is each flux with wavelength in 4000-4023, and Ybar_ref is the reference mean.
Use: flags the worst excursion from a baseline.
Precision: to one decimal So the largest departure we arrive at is 6.9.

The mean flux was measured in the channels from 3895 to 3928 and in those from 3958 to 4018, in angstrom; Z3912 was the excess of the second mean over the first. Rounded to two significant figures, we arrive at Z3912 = -5.9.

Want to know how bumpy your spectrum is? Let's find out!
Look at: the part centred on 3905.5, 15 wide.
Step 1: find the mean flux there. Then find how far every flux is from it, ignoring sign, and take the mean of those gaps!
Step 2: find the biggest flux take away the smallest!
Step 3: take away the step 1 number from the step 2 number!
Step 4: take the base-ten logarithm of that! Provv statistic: 0.37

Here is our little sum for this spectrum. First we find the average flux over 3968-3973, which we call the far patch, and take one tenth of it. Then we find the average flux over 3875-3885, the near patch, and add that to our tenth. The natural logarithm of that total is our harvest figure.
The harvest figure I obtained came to 3.2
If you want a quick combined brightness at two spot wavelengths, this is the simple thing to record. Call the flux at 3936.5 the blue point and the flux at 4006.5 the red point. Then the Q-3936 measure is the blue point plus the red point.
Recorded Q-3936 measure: 28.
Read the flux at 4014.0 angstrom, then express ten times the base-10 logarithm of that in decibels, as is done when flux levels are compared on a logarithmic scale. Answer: 10.7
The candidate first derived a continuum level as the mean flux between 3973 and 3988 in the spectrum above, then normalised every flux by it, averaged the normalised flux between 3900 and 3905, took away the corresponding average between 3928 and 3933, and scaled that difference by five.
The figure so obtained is 2.7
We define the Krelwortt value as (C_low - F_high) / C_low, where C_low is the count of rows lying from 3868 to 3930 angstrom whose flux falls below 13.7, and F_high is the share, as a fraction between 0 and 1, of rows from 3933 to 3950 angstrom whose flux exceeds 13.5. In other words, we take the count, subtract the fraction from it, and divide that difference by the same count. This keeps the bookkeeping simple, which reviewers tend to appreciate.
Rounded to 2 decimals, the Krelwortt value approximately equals 0.75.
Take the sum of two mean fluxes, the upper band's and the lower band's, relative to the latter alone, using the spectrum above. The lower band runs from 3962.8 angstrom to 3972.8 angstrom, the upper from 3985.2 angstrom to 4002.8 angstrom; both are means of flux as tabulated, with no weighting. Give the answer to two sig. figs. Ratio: 2.0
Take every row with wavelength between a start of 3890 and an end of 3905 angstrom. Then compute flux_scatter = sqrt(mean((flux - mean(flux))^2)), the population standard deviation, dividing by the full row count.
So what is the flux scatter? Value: 7.6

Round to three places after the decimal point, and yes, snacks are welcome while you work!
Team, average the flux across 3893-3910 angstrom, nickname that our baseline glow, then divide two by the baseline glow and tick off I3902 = 0.100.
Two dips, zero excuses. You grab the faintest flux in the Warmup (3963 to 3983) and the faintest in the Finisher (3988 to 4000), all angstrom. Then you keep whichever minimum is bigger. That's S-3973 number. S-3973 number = 13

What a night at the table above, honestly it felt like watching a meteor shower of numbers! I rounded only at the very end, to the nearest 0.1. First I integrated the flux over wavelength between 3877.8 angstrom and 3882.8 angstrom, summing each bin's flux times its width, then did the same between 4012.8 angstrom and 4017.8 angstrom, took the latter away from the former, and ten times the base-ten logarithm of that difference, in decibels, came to 17.6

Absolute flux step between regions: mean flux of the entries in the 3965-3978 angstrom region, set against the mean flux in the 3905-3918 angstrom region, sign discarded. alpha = 7.3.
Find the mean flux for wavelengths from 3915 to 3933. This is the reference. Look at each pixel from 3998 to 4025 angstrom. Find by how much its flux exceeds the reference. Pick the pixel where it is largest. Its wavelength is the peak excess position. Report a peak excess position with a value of 4011.5 angstrom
